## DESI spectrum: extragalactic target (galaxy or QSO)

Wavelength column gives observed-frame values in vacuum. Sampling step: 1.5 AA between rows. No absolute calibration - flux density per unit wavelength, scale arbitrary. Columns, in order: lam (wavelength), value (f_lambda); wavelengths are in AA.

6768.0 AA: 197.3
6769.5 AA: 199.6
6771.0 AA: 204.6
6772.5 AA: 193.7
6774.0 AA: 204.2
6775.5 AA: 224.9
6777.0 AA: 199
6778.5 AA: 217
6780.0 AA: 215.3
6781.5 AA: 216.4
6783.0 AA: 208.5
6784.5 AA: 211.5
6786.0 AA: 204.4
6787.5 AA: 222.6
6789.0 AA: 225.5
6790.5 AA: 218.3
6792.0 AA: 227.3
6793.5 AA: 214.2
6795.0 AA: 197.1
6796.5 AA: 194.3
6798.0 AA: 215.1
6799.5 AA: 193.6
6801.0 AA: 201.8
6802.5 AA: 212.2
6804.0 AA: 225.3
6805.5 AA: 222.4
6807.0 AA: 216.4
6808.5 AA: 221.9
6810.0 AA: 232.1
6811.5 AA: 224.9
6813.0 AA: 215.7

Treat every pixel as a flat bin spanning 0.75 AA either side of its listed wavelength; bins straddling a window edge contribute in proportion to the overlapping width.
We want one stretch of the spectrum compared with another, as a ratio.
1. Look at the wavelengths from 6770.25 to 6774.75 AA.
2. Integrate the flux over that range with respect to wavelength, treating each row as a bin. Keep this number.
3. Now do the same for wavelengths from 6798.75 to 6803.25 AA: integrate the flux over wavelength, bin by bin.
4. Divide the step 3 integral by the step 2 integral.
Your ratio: 1.01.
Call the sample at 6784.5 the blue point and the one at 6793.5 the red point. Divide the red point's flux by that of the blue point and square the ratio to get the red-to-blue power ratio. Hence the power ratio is 1.03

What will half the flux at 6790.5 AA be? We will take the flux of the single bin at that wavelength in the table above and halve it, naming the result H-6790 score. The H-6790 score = 109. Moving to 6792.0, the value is 114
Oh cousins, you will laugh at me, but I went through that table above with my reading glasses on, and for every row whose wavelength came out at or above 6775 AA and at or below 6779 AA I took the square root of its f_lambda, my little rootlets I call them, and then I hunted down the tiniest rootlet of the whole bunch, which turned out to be 14.1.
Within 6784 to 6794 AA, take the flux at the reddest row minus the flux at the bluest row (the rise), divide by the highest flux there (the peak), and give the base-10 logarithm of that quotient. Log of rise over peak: -1.9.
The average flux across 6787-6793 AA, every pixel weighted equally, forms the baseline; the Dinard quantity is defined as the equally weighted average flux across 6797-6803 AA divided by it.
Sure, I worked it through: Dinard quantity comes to 0.92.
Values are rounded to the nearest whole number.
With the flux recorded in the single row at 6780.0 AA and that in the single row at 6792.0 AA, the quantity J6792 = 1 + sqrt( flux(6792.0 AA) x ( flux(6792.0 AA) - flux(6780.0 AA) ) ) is 53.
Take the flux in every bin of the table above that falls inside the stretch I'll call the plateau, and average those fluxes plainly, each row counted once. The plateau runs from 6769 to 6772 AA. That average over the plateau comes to 202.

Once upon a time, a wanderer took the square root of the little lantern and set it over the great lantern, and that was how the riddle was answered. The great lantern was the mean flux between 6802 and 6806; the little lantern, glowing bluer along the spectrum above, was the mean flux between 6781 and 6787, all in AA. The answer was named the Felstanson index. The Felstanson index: 0.0659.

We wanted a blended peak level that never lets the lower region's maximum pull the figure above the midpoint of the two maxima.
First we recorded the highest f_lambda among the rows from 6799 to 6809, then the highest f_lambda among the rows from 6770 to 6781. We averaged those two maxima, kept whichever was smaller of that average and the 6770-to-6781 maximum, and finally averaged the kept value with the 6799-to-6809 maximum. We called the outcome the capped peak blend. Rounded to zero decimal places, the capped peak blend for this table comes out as 225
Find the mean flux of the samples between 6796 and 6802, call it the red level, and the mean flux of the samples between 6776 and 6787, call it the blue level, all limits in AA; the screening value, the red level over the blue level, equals 0.96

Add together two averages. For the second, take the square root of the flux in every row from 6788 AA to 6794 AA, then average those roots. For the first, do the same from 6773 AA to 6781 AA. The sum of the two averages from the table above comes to 29.4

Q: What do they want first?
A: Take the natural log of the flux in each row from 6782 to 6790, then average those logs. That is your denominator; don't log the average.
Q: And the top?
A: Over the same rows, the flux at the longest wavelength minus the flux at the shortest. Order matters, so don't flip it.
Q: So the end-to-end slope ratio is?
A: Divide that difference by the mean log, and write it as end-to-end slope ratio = 3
